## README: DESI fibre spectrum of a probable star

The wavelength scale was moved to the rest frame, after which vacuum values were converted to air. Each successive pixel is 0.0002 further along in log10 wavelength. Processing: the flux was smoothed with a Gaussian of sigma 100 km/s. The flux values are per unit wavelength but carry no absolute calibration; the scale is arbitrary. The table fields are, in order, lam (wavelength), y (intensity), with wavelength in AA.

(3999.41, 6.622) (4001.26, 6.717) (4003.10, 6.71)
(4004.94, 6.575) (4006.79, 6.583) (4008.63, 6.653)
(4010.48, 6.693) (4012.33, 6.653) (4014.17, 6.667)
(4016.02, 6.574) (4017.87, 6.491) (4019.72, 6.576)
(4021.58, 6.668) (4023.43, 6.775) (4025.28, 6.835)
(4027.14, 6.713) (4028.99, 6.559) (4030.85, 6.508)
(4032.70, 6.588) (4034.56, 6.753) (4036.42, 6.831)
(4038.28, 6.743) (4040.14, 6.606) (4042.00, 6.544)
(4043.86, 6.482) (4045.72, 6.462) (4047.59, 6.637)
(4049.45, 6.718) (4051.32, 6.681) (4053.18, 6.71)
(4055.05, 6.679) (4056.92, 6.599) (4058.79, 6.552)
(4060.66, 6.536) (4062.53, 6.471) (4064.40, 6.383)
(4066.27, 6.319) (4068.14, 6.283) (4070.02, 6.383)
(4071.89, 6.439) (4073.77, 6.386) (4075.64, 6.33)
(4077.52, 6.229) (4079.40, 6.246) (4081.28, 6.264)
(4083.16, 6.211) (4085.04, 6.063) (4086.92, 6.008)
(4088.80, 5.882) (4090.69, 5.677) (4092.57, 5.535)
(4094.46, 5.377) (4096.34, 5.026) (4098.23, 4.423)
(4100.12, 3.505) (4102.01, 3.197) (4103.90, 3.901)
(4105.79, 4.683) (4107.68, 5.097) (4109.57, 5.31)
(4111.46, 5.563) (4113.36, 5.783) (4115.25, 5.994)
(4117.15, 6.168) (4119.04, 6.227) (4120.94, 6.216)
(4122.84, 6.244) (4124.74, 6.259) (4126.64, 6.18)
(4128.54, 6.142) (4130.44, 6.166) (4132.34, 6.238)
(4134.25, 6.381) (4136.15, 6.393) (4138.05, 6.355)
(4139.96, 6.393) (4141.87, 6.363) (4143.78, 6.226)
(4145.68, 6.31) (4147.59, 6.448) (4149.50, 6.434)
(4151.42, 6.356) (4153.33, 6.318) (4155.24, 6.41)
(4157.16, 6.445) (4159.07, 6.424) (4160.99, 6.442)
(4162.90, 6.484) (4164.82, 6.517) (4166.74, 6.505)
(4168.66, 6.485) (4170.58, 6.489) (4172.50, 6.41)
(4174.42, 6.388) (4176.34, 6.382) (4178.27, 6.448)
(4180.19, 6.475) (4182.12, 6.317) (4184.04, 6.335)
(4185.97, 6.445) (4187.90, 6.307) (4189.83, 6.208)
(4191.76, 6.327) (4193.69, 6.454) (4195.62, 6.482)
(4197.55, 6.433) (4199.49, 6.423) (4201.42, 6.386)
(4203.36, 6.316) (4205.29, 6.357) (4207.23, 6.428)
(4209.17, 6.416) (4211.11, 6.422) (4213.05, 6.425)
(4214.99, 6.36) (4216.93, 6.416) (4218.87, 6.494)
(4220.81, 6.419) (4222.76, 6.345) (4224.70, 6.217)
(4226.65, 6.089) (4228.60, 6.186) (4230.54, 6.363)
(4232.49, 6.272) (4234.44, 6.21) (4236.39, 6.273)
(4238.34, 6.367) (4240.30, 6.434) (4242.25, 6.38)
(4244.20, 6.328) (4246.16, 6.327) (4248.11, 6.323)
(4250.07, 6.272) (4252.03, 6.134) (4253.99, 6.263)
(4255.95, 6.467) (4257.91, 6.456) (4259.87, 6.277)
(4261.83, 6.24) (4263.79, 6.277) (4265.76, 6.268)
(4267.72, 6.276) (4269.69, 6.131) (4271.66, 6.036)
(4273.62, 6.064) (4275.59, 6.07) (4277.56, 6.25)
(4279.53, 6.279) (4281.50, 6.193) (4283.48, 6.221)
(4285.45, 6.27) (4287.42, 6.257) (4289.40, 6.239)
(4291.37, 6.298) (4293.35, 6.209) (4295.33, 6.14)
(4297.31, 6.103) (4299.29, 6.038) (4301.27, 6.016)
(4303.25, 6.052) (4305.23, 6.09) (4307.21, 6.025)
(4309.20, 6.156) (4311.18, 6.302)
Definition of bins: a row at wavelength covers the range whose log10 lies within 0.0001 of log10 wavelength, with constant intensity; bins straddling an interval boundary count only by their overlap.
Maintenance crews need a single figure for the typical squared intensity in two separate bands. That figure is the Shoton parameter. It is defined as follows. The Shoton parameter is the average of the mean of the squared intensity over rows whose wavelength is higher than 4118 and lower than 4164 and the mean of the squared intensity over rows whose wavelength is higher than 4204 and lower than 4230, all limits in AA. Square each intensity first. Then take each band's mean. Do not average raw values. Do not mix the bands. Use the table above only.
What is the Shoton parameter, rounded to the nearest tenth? 40.2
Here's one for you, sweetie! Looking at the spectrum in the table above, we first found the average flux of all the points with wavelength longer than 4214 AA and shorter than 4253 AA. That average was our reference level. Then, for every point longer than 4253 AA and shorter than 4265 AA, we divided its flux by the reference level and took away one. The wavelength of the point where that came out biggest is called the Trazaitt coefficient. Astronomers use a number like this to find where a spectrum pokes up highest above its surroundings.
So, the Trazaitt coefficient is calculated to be 4255.95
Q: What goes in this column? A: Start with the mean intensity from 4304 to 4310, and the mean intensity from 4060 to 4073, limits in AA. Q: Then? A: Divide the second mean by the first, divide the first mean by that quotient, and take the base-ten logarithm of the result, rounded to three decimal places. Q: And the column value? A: 0.763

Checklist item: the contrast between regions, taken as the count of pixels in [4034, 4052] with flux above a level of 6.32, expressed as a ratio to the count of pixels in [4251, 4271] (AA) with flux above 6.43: 5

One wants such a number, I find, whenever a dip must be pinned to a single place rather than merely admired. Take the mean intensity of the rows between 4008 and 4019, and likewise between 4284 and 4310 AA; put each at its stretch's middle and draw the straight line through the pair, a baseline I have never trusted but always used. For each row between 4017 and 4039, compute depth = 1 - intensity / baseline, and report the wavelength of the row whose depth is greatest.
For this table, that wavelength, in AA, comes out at 4017.87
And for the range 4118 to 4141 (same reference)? 4128.54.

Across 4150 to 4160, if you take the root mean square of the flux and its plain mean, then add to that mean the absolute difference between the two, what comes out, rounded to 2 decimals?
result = 6.39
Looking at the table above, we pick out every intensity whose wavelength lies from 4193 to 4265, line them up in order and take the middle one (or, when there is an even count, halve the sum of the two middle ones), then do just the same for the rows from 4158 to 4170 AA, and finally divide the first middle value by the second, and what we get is 0.98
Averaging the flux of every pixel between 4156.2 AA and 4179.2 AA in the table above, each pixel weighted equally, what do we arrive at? 6.5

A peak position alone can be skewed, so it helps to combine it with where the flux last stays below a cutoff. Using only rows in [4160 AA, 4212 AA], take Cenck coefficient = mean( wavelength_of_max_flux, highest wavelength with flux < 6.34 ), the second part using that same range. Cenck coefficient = 4184.1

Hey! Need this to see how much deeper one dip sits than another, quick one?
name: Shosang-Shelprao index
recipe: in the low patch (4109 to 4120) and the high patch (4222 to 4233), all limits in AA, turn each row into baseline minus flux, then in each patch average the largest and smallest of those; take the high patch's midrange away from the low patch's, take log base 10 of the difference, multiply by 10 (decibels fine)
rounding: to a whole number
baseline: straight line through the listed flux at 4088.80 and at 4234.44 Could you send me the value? -7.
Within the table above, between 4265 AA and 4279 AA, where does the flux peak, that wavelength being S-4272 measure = 4267.72 AA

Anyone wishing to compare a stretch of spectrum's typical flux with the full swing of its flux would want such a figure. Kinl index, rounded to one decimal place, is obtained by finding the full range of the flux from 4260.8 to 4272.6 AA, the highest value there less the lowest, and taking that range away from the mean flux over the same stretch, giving 6.0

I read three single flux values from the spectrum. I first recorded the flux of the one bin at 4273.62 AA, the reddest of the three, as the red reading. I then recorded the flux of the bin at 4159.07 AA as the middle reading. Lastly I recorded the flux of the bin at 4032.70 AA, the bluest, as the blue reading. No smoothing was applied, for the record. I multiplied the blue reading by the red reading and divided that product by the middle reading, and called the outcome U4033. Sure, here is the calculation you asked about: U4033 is 6.22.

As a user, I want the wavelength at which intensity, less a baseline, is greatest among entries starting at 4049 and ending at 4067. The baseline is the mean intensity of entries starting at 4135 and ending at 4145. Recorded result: 4049.45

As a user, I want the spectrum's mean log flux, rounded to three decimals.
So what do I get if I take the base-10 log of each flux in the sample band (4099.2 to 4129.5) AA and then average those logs 0.724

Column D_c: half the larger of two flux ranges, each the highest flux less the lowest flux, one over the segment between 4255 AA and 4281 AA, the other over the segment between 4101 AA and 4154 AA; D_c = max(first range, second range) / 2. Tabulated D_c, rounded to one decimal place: 1.6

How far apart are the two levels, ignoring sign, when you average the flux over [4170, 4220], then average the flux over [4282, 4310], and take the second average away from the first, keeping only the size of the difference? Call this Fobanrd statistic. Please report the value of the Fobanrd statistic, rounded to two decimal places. 0.25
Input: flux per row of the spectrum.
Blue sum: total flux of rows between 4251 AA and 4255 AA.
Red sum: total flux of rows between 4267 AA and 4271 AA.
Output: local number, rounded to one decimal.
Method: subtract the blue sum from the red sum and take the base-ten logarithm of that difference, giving -2.0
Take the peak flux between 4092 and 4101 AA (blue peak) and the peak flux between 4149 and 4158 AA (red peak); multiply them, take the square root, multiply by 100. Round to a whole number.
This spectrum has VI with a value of 597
